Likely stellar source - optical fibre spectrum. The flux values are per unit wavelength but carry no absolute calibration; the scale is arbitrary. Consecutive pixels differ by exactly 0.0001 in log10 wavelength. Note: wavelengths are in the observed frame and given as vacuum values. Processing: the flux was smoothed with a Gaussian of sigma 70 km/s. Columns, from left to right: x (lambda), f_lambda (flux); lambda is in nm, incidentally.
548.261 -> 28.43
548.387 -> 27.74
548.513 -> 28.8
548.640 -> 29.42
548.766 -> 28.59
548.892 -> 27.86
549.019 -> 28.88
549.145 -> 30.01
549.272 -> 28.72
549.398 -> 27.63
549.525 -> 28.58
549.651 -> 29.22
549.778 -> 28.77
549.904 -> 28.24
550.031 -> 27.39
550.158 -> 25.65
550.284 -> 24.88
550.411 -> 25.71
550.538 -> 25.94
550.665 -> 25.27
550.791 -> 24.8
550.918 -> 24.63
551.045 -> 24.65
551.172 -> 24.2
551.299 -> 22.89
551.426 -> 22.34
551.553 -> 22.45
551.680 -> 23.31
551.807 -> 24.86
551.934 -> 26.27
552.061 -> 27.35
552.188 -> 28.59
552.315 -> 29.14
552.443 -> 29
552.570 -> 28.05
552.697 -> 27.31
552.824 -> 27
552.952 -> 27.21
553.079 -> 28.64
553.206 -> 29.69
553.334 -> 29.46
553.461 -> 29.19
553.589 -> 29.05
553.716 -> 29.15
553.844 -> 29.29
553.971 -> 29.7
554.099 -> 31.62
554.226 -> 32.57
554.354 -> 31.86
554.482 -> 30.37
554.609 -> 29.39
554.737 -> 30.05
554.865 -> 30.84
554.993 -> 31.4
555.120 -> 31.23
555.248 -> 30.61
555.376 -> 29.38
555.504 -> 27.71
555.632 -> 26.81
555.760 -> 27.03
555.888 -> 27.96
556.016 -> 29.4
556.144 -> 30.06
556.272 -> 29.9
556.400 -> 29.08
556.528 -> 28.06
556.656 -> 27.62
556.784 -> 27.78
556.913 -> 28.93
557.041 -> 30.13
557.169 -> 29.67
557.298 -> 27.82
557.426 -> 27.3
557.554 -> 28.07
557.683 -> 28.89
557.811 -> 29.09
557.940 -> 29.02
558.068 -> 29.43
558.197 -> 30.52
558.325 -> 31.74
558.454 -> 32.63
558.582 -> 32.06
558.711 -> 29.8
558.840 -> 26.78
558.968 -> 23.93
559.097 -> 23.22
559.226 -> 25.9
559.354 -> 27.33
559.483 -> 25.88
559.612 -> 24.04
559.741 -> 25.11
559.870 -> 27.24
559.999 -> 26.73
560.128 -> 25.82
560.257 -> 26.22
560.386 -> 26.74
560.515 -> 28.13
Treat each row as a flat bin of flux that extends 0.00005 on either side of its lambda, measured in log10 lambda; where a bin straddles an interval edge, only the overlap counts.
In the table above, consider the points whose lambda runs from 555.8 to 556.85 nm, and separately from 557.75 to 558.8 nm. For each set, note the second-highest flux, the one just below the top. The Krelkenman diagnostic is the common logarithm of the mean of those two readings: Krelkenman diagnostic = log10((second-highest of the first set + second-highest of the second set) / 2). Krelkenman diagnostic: 1.49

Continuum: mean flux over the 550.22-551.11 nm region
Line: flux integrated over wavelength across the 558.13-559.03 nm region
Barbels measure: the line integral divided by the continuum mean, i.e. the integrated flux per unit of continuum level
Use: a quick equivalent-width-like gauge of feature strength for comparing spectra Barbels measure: 1.06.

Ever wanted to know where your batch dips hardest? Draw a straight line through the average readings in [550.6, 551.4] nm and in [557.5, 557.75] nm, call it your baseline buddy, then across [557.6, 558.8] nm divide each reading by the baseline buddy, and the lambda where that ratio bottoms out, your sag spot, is 557.940 nm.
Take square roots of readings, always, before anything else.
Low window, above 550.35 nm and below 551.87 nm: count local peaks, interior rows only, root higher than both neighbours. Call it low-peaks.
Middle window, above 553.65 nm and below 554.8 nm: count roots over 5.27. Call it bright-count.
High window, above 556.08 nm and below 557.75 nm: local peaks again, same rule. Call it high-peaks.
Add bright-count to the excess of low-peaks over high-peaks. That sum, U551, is 10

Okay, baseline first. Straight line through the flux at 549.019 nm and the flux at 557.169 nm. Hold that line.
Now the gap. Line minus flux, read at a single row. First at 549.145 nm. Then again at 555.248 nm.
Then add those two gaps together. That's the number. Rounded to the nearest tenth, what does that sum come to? -2.2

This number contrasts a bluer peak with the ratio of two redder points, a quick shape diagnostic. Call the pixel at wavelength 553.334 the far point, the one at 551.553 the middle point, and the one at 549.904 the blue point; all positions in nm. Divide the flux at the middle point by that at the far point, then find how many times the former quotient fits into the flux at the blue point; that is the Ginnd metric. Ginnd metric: 37.1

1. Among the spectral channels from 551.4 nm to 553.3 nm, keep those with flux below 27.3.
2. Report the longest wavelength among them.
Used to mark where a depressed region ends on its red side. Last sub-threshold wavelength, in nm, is 552.952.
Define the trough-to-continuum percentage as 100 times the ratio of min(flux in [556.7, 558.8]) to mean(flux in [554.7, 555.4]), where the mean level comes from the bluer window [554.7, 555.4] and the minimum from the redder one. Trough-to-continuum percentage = 89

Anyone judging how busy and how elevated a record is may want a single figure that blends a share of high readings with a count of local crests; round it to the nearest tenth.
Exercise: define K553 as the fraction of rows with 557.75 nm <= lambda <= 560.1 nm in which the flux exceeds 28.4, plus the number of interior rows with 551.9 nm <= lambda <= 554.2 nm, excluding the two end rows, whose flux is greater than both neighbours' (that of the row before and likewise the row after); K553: 2.4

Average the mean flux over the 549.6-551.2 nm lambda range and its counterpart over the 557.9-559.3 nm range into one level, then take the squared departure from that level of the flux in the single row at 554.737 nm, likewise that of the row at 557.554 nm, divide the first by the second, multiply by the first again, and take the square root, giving 10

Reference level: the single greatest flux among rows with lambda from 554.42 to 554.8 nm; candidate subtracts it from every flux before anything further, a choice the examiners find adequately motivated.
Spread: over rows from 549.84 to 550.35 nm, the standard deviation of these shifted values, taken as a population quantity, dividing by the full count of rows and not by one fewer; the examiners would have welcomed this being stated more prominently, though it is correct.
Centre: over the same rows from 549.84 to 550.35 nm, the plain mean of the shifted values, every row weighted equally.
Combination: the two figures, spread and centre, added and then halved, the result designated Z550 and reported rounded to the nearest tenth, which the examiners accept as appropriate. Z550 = -1.2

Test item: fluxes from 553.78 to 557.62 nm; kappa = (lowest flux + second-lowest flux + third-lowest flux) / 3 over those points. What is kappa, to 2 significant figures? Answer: 27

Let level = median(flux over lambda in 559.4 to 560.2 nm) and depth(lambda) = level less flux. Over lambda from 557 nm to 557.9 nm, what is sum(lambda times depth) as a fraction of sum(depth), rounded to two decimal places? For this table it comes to 557.40 nm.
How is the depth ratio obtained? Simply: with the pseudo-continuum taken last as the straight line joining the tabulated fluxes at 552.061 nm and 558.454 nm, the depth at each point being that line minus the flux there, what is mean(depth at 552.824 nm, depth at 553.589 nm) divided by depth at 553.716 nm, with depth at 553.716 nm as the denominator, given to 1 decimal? -0.6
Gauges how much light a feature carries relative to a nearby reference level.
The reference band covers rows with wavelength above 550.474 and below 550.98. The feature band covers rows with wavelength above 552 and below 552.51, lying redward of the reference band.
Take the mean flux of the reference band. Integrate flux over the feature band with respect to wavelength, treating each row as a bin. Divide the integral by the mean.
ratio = 0.58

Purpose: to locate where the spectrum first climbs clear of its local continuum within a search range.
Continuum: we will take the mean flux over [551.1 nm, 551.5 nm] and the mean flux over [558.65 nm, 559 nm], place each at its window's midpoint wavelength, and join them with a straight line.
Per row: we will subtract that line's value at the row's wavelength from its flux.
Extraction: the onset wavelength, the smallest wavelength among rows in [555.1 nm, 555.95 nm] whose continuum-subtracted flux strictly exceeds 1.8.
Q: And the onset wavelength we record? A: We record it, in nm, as 555.120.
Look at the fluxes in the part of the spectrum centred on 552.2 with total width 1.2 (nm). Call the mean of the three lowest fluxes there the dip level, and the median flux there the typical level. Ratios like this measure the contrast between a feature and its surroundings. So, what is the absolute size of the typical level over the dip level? 1.10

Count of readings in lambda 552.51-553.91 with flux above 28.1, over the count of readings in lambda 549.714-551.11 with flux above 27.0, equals 2.3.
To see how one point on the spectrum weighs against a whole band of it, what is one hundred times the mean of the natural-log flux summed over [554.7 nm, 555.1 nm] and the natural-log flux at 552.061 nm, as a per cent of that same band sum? 66.10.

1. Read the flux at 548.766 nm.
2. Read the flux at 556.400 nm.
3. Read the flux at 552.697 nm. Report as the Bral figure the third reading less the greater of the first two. -1.8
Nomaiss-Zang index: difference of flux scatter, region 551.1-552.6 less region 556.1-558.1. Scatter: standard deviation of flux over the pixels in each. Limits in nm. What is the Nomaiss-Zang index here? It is 1.7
